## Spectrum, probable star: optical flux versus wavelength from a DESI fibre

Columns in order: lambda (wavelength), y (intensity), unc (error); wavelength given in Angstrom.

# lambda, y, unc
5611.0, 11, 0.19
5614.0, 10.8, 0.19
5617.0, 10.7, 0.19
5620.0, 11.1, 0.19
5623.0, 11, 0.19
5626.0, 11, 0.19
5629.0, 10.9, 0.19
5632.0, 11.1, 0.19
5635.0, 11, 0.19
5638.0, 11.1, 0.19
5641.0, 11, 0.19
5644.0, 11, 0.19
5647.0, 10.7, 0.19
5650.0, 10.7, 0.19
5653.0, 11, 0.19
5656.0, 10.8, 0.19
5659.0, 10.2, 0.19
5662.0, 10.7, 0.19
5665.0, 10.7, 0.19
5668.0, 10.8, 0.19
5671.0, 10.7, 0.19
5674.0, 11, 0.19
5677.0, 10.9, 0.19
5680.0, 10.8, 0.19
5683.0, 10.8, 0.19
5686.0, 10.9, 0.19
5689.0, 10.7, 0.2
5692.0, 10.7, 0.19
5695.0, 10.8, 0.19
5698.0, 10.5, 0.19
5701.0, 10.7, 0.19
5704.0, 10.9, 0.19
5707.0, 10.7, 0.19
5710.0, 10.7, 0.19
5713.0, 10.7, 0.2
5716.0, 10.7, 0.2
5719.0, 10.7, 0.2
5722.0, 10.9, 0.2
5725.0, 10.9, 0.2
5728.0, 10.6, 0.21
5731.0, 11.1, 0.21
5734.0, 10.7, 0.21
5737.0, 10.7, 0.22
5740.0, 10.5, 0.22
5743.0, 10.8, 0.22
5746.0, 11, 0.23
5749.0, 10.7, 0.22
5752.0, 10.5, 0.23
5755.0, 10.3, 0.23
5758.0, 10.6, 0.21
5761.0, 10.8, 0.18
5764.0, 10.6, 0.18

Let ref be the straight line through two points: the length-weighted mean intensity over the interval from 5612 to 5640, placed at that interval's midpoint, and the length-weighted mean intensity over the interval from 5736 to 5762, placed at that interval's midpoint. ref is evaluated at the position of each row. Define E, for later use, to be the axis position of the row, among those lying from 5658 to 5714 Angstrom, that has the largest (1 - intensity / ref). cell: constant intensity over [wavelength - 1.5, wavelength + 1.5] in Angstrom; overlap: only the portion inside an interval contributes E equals 5659.0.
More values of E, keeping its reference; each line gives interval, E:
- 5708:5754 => 5740.0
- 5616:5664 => 5659.0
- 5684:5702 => 5698.0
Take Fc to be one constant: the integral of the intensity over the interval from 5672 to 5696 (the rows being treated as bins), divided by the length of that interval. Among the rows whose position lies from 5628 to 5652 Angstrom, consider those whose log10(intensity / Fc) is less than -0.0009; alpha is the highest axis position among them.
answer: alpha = 5650.0 Angstrom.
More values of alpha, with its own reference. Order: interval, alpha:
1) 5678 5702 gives 5701.0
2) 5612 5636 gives 5617.0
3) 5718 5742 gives 5740.0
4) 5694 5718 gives 5716.0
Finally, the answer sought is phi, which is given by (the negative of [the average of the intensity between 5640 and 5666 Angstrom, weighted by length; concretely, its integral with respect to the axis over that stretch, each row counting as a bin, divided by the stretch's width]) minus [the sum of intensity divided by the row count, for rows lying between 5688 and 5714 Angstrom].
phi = -21.46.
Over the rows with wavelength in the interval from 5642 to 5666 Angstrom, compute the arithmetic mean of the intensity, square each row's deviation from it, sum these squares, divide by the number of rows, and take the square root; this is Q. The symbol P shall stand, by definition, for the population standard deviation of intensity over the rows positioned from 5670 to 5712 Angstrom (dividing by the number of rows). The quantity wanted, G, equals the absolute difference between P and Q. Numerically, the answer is 0.11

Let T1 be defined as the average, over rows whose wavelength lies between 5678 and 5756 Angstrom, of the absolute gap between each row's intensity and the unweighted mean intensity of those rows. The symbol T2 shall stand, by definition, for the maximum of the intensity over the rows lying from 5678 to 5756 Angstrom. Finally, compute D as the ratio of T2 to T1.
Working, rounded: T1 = 0.122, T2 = 11.1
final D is 91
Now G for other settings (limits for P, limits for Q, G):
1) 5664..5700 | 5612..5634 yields 0.02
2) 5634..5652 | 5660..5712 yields 0.04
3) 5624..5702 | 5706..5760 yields 0.01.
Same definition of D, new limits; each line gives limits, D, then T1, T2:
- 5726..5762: 69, 0.160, 11.1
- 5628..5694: 75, 0.148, 11.1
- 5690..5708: 123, 0.089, 10.9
